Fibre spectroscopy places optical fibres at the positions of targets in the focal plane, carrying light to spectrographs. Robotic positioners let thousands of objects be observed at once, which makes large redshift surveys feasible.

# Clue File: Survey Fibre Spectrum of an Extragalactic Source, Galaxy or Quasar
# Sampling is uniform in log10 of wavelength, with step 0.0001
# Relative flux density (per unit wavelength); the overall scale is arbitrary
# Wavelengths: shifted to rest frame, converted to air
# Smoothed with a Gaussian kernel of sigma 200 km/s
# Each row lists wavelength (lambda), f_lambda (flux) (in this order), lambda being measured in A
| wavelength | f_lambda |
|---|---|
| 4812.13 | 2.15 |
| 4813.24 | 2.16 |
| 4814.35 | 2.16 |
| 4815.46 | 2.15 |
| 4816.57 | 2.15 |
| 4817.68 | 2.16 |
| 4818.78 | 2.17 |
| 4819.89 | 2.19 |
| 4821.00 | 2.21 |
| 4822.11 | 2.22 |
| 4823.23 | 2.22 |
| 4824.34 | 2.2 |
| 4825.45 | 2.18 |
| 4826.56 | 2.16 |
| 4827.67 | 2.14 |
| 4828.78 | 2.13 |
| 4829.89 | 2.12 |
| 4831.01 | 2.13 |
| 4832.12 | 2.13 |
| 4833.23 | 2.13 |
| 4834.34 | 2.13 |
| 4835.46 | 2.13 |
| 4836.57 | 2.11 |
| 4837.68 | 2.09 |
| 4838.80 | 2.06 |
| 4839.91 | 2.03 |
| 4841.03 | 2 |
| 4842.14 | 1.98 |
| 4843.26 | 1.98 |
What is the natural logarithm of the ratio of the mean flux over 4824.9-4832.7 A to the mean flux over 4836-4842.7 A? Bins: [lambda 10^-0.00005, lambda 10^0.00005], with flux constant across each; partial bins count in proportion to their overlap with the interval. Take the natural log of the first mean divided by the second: 0.046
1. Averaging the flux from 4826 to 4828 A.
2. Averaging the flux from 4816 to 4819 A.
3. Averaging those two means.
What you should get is 2.16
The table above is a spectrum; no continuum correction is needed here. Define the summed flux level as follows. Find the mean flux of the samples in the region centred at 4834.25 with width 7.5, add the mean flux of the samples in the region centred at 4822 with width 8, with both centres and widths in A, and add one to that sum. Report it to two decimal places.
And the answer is 5.32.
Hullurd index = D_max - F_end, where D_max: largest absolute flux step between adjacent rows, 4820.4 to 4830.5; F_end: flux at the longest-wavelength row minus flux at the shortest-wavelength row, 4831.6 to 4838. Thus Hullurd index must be 0.060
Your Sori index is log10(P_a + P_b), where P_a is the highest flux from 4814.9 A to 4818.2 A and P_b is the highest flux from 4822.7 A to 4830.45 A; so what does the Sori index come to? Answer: 0.6415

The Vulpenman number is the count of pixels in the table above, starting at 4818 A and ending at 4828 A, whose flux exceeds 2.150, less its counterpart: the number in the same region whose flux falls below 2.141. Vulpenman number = 7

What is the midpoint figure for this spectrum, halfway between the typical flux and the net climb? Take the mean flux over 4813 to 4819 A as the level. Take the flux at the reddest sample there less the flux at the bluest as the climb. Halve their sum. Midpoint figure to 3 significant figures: 1.08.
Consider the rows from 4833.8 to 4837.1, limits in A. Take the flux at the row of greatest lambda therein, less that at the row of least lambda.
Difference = -0.020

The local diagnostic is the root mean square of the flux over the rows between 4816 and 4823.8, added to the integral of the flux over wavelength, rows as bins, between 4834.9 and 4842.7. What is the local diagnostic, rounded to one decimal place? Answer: 18.2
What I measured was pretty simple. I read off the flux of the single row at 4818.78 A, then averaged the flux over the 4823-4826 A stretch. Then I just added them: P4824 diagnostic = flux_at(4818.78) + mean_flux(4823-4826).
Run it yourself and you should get 4.37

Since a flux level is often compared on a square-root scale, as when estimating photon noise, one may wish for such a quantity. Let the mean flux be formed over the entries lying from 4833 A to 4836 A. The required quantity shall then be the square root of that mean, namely 1.46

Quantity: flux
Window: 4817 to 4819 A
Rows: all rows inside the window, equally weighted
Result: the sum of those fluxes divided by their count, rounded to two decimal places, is 2.17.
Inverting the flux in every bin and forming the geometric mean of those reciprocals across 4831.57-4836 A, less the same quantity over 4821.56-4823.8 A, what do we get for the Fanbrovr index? 0.019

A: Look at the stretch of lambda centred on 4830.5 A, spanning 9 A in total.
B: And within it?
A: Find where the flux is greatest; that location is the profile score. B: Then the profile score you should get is 4826.56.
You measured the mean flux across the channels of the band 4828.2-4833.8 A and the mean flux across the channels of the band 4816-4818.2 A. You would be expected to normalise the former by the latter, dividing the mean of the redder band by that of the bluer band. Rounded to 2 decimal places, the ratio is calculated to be 0.99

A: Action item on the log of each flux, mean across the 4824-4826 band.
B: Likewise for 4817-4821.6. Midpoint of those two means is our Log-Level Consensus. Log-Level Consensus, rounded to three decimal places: 0.340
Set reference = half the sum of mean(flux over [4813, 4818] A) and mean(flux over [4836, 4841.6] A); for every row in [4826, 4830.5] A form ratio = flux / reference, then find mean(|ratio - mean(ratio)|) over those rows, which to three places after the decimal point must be 0.006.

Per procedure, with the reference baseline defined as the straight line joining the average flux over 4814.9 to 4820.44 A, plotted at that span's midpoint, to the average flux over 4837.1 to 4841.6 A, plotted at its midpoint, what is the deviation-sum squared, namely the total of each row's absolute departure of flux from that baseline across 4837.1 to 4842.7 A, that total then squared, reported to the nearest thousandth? 0.021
